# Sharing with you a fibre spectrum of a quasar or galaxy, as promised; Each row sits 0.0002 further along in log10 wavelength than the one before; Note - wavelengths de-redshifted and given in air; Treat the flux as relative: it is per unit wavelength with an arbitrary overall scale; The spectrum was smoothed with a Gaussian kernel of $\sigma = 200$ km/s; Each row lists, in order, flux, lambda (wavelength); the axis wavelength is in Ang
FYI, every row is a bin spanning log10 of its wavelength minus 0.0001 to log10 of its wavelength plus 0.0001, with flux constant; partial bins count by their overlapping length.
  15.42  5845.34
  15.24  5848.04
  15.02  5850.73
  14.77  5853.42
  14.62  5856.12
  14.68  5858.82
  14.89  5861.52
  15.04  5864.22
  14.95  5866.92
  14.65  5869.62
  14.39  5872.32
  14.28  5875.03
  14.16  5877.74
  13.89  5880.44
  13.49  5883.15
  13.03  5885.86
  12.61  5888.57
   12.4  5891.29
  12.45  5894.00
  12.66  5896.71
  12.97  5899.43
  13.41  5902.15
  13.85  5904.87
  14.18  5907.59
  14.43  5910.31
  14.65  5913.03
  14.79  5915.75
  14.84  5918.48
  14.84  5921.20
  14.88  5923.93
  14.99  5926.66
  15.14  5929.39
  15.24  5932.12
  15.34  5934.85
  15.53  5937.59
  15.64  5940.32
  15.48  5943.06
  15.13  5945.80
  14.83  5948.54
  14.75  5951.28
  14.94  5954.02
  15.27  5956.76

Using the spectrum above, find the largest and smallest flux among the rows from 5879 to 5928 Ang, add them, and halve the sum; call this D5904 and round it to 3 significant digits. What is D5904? 13.7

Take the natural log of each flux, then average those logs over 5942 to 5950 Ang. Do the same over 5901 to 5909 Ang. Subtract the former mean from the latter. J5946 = -0.09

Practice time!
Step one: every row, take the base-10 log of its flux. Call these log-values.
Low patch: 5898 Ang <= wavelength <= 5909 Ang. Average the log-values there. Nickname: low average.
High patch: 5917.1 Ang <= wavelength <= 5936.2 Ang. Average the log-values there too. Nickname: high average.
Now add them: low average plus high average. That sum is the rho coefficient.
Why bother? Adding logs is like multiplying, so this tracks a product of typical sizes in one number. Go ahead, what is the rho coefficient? 2.31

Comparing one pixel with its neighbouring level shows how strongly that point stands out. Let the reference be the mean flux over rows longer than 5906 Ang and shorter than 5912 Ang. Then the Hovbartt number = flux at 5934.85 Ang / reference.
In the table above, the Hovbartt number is 1.07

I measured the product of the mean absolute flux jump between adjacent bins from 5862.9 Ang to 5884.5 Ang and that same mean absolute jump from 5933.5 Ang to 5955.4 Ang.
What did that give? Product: 0.04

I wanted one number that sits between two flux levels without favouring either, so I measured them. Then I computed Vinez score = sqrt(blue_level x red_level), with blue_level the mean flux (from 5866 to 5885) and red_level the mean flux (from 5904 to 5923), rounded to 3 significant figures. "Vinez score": 14.4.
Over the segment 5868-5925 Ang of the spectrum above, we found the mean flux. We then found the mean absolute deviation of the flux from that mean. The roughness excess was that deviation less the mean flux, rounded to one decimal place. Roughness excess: -13.1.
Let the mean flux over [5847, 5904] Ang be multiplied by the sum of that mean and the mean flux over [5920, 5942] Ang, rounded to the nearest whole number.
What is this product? 408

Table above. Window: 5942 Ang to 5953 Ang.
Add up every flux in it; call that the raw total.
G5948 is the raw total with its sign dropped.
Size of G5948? 60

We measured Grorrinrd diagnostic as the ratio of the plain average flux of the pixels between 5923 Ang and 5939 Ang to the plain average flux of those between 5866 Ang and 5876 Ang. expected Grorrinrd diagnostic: 1.04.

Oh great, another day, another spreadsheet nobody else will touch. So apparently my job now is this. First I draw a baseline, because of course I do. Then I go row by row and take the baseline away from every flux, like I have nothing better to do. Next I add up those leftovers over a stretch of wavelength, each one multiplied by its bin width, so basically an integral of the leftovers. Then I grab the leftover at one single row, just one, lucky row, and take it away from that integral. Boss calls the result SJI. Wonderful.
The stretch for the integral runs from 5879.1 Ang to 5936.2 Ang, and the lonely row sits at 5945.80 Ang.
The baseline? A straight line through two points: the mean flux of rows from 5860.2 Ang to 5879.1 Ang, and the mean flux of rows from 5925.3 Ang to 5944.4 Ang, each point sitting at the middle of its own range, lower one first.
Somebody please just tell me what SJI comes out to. -59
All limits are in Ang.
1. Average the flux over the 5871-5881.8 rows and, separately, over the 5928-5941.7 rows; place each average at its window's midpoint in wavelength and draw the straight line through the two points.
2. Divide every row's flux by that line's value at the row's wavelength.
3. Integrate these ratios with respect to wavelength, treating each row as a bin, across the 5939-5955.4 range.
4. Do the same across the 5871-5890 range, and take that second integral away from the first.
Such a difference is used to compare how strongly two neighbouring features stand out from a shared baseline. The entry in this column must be -2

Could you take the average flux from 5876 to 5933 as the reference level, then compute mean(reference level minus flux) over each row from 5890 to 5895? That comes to 1.5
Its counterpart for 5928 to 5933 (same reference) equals -1.2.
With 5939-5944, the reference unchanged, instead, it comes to -1.6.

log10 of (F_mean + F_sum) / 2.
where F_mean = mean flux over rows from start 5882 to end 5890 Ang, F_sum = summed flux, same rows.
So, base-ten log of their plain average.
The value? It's 1.42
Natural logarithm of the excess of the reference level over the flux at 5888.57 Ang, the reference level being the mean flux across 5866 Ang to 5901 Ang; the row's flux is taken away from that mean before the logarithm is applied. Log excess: -0.1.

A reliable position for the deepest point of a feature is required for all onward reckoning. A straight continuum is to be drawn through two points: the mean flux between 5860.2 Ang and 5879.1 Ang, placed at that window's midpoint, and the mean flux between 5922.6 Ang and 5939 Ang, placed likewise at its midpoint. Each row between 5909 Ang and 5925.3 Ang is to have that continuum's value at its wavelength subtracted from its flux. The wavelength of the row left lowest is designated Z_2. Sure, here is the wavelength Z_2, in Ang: 5910.31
